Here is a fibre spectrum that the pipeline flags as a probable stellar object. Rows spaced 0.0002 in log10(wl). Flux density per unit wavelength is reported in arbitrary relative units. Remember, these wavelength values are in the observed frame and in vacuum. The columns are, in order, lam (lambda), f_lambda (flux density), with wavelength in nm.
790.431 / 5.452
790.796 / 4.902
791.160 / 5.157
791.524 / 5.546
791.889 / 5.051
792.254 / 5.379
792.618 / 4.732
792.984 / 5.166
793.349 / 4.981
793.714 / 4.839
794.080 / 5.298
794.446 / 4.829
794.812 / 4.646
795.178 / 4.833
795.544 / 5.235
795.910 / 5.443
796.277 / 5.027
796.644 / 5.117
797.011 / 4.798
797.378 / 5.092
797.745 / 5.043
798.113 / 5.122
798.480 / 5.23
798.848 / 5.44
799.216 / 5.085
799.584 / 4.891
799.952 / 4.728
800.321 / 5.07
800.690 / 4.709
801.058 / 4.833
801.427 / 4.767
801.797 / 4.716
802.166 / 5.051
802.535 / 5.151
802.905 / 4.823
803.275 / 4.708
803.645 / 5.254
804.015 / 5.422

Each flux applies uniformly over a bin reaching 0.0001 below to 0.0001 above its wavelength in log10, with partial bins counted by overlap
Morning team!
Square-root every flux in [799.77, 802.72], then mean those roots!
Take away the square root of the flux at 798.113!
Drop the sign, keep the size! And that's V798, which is 0.055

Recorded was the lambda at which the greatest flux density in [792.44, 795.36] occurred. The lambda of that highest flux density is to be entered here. 794.080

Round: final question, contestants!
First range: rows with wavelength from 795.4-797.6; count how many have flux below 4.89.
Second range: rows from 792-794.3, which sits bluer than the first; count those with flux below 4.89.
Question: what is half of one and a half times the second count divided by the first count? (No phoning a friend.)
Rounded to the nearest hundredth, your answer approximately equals 1.50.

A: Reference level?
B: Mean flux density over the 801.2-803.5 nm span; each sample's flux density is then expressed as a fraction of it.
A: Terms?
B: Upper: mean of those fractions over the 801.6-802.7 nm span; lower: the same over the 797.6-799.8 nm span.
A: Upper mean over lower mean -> 0.968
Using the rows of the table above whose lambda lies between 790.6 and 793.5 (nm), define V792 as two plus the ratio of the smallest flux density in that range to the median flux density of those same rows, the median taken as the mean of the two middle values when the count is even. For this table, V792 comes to 2.93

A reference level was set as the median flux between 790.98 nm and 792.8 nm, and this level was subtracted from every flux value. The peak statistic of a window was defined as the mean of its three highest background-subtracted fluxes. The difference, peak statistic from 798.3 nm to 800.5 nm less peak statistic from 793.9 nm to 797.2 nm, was -0.07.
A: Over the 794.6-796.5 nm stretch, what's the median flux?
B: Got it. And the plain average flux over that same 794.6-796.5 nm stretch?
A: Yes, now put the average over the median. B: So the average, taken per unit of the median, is 1.002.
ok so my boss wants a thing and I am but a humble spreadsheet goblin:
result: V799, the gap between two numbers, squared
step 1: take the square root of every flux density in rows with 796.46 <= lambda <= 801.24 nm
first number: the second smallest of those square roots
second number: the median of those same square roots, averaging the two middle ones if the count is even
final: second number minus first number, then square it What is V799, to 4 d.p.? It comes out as 0.0060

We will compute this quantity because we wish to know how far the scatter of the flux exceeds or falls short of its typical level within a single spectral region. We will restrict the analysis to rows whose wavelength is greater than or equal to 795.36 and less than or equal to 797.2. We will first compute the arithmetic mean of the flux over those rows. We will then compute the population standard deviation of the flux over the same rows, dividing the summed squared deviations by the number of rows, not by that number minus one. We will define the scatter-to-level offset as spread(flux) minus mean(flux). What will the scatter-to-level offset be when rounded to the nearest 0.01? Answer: -4.91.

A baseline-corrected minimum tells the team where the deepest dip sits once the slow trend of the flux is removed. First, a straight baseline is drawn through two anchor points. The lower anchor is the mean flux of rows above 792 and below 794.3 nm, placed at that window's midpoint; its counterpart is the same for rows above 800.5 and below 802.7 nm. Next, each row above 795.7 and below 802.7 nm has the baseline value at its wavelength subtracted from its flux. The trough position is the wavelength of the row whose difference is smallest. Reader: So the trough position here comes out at 800.690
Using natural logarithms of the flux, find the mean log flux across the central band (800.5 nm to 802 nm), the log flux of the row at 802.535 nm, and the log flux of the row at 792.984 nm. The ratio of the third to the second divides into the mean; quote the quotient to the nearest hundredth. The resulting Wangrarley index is 1.56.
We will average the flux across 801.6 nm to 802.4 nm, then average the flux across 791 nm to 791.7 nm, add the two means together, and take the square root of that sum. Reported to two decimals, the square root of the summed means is 3.20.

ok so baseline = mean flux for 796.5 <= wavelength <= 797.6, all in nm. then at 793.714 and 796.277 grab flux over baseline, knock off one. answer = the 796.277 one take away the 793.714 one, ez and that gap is 0.04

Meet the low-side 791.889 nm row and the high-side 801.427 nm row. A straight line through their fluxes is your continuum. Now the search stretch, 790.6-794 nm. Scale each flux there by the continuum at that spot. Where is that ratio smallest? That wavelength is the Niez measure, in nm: 792.618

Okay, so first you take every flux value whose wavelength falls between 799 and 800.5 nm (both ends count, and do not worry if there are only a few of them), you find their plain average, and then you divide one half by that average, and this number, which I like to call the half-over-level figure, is 0.101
